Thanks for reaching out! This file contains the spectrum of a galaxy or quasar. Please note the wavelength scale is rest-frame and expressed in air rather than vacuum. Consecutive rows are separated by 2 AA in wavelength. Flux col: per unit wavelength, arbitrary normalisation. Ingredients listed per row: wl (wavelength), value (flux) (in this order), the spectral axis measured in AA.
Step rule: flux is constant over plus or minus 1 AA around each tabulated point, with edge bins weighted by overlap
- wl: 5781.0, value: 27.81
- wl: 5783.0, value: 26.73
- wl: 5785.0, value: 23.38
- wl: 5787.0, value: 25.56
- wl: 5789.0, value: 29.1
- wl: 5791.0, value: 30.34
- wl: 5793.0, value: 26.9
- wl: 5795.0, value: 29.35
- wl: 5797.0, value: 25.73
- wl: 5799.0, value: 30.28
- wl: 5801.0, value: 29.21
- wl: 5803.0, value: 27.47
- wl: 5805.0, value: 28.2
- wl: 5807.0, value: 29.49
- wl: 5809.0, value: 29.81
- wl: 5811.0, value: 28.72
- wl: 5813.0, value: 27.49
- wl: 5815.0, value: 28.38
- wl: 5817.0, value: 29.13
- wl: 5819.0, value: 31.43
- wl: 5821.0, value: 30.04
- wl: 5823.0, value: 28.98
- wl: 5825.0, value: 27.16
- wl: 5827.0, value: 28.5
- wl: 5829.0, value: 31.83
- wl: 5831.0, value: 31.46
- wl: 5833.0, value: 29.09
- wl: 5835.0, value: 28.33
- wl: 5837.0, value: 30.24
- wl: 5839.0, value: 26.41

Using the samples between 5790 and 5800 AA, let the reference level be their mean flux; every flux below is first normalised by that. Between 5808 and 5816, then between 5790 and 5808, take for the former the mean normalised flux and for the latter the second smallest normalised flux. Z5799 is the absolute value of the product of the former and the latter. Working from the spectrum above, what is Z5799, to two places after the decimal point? 0.95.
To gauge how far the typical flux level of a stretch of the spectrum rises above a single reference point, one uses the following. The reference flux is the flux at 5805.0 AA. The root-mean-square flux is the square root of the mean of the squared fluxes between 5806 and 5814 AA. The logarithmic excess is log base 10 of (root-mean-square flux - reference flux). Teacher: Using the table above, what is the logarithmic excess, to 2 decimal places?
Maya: -0.16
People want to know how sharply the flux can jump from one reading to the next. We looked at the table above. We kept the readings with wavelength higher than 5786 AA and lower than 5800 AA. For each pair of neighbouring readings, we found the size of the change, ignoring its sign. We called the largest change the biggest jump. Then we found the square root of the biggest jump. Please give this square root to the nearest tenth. 2.1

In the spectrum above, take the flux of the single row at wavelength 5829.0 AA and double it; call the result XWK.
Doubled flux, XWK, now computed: 64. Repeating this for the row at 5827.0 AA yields 57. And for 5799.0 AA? 61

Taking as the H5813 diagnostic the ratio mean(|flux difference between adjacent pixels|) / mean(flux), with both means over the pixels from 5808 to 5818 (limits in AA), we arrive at 0.034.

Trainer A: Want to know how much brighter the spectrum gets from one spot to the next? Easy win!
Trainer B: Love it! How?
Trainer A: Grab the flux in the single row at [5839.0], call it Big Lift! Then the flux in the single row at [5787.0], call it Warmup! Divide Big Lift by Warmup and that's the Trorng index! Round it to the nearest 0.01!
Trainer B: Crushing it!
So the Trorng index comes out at 1.03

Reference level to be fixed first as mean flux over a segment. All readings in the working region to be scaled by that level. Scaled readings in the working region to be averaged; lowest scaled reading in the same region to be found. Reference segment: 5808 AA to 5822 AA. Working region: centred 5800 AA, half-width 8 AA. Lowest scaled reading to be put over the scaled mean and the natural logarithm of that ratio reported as -0.10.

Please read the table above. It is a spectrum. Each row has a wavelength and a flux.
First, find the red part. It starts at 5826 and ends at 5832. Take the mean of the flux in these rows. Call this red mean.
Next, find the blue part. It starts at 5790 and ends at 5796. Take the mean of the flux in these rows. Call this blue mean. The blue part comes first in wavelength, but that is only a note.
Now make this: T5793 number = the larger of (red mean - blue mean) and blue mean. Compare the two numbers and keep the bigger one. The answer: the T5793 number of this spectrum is 28.9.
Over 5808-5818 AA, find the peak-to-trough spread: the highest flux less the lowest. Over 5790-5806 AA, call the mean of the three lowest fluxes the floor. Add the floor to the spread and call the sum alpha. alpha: 29.0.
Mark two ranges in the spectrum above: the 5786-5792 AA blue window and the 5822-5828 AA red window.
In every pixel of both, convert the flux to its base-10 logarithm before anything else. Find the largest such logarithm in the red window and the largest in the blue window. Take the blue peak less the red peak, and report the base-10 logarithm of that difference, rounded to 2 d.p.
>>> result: -1.70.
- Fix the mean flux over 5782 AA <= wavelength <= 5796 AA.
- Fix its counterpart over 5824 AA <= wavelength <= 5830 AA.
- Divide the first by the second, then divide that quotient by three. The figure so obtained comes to 0.312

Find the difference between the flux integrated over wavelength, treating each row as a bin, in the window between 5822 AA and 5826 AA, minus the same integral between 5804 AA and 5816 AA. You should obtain -232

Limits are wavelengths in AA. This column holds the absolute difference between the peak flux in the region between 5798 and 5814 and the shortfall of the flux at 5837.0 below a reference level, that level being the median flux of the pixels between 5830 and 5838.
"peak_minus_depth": 30.9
